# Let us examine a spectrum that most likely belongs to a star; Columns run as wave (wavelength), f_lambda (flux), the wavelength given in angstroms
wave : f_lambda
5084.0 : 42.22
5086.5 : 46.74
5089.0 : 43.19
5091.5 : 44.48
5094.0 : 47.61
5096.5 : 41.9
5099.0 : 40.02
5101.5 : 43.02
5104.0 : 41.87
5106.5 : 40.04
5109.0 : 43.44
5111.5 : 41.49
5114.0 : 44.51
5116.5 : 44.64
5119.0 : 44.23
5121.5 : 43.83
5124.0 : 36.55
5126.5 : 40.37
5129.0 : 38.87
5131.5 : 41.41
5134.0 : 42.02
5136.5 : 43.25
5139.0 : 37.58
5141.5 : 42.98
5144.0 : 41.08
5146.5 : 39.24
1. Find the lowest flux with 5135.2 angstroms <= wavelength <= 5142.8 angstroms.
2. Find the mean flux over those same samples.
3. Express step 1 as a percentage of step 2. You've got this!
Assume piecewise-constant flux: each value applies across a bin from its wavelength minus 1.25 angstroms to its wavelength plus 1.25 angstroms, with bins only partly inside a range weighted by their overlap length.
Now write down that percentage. 91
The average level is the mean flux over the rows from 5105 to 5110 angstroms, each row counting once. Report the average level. 41.7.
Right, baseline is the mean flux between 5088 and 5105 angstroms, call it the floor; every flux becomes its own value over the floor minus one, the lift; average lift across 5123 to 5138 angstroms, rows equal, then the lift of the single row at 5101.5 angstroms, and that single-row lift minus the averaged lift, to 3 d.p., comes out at 0.060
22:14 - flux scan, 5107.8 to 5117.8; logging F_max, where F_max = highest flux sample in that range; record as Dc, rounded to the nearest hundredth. 44.64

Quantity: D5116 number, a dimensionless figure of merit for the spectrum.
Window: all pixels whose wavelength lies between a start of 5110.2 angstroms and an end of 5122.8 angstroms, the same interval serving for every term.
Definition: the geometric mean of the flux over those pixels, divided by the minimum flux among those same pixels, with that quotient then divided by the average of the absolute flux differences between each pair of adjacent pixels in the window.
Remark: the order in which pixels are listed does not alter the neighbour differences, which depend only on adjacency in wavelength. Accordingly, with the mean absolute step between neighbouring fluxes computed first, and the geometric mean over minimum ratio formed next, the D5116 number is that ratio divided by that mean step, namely 1.06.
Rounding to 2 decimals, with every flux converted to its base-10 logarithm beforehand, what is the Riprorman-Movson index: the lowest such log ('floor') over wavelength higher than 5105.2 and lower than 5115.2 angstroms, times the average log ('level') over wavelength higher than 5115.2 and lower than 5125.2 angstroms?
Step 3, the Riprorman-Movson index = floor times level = 2.60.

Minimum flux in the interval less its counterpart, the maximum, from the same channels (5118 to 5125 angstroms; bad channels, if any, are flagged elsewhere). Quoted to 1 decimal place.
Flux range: -7.7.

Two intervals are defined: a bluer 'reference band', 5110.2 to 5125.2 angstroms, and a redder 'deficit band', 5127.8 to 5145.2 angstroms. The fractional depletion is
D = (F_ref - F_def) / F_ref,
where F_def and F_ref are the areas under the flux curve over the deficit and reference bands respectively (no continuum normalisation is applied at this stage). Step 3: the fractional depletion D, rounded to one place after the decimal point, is -0.1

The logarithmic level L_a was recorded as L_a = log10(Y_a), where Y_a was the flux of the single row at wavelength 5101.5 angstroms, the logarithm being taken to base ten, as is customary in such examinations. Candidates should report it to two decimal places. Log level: 1.63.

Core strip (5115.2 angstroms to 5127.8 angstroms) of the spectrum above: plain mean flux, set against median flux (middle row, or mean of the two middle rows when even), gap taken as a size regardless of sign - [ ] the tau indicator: 1.9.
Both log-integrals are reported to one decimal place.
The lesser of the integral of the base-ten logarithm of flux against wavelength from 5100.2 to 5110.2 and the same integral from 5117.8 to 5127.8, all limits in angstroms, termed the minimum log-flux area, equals 16.1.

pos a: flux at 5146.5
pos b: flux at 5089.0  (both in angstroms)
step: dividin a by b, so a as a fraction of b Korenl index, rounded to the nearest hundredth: 0.91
